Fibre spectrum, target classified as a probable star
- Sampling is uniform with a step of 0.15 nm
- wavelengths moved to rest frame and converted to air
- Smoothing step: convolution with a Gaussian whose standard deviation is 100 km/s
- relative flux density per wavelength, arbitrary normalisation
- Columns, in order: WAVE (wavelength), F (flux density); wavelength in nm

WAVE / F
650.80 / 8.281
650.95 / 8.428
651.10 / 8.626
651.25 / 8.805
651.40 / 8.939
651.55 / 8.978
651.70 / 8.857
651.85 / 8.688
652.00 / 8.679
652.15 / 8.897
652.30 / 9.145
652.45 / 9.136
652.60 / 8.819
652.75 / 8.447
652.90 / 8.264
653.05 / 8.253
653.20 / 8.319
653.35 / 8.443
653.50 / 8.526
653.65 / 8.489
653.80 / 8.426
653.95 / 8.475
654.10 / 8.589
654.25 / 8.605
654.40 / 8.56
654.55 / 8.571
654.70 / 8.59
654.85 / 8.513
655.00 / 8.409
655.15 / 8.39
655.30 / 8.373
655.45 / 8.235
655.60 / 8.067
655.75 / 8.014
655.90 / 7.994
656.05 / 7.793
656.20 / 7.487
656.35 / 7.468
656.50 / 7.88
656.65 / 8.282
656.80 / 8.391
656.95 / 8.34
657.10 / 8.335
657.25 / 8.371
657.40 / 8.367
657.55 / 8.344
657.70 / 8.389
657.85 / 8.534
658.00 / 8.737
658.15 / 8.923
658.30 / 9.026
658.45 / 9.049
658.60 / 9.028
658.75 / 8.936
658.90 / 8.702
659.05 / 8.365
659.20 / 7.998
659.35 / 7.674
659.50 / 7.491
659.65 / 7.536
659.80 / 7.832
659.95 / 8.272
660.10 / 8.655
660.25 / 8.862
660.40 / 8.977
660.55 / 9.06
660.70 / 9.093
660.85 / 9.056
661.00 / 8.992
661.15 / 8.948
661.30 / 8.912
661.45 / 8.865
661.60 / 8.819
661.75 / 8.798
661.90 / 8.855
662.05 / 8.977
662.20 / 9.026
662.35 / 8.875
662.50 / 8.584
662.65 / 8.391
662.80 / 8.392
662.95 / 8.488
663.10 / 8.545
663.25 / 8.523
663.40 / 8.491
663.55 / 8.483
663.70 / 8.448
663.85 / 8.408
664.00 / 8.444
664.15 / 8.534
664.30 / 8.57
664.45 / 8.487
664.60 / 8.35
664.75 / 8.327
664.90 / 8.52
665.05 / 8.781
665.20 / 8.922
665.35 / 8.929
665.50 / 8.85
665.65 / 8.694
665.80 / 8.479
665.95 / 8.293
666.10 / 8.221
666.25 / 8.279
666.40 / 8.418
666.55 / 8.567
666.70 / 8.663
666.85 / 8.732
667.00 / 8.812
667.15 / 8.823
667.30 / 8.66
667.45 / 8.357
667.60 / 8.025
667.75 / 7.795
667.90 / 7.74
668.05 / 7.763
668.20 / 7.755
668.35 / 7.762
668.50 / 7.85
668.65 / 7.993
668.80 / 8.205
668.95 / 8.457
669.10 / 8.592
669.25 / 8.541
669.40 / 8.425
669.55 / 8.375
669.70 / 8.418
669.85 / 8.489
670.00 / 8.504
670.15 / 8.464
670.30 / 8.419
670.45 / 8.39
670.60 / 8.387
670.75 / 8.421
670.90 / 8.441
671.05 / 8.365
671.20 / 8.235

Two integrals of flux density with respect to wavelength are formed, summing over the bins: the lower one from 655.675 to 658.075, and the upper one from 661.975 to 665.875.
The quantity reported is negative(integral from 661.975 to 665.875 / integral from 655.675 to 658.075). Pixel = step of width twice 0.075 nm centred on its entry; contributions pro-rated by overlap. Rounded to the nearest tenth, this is -1.7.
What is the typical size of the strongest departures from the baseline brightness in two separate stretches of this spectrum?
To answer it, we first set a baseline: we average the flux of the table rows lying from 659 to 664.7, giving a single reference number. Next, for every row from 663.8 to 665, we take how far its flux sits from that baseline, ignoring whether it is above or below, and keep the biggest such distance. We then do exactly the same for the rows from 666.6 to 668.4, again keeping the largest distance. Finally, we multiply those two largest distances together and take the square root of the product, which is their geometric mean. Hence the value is 0.43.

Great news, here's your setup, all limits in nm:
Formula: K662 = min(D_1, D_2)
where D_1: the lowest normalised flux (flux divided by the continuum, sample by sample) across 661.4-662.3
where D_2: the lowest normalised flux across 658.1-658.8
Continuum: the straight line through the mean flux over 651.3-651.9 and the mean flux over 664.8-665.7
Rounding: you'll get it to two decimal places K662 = 1.00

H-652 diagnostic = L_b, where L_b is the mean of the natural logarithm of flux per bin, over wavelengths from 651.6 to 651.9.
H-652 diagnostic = 2.17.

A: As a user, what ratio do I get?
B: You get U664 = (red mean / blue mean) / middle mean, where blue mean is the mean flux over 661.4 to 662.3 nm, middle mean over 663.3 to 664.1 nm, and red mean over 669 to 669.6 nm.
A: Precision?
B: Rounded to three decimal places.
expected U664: 0.113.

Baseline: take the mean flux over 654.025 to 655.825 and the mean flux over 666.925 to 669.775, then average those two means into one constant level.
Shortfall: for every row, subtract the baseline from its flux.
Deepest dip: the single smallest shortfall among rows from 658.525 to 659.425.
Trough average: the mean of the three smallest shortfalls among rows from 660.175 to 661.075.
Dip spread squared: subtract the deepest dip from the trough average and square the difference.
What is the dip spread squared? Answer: 1.6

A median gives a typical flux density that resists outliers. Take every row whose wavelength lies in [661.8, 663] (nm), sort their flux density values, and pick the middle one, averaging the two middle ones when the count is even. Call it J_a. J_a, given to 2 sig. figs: 8.7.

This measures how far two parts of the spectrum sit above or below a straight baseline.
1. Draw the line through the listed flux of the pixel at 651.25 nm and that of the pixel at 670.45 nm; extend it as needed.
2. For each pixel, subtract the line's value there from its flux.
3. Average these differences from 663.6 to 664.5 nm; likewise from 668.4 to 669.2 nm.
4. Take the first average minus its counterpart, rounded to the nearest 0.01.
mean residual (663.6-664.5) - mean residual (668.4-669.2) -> 0.16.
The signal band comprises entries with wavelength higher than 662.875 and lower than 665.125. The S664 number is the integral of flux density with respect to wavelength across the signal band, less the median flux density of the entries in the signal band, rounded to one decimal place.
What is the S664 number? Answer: 10.6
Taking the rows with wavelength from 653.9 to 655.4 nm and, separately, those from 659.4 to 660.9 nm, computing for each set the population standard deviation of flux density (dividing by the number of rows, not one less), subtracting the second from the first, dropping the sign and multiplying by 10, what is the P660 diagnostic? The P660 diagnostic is 5.3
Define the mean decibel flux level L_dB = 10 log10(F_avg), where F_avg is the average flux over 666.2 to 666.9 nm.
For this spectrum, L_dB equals 9.31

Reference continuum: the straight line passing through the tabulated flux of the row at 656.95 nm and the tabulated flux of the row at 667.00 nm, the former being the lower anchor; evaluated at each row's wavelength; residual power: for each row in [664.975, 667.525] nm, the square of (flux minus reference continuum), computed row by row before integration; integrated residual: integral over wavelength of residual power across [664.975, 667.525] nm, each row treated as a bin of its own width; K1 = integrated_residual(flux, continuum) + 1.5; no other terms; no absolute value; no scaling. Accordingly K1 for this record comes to 1.71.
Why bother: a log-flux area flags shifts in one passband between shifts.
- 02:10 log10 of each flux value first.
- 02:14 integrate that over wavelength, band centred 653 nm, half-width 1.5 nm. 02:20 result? 2.8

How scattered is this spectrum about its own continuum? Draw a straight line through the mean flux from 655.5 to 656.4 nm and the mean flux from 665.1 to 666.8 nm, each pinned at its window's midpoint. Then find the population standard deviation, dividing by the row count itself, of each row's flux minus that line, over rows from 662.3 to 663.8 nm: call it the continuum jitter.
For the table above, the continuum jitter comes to 0.15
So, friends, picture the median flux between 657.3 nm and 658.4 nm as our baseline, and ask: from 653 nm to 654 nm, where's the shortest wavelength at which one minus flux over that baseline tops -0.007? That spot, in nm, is 653.05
